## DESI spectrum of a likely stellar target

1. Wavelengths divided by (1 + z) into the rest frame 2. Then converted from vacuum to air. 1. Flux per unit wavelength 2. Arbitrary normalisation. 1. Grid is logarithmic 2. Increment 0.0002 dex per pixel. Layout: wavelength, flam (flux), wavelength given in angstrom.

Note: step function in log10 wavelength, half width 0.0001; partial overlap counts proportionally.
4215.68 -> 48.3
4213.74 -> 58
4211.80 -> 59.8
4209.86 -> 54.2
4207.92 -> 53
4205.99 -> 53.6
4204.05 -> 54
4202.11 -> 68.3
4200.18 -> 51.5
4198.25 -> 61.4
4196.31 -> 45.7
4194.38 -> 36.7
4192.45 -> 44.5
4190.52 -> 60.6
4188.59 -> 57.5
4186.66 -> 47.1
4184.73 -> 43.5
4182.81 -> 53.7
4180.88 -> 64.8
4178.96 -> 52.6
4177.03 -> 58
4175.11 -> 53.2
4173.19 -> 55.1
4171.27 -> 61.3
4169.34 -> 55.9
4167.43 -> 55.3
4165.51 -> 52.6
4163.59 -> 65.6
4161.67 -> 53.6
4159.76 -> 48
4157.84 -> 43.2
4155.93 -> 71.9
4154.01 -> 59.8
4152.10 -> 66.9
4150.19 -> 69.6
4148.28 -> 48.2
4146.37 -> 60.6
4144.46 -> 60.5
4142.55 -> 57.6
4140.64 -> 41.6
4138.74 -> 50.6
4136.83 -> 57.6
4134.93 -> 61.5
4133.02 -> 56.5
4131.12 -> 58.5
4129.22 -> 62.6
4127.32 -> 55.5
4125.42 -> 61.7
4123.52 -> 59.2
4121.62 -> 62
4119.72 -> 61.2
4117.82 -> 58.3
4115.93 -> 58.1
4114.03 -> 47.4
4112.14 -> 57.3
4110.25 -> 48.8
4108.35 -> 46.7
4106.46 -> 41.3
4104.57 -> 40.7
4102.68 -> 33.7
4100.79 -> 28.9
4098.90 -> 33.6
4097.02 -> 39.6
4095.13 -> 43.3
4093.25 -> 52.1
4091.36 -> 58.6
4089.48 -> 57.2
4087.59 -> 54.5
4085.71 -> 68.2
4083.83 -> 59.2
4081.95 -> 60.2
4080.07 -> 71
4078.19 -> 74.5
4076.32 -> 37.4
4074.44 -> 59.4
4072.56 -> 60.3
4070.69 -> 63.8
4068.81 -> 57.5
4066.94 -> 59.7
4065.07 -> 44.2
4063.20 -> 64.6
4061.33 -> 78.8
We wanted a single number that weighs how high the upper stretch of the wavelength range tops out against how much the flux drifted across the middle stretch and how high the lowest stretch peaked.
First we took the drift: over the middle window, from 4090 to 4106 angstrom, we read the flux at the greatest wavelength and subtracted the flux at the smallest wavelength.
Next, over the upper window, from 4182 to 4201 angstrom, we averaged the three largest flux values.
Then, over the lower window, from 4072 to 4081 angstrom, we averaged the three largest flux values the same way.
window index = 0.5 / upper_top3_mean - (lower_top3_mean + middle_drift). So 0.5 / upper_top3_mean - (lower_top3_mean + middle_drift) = -50.7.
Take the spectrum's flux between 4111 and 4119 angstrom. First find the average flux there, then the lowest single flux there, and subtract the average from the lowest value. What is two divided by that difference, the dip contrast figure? -0.25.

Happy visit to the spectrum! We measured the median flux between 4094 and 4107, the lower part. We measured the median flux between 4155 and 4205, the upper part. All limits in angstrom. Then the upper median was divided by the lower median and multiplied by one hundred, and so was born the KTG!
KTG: 136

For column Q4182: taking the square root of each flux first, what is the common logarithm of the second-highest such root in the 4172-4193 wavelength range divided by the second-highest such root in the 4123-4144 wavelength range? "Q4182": -0.004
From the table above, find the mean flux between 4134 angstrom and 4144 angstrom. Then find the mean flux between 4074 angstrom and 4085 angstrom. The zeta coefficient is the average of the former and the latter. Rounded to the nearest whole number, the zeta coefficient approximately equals 57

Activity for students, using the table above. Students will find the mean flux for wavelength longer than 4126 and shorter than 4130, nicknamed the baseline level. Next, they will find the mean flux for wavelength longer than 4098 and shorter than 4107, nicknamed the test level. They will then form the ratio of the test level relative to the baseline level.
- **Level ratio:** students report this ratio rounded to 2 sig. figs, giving 0.60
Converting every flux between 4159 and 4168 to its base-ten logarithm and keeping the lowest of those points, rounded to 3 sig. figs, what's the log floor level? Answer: 1.68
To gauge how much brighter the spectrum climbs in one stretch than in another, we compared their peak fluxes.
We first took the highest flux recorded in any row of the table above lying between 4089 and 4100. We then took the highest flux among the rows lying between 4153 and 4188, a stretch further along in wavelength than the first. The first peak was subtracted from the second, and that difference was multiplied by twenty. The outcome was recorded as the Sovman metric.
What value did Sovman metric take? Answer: 266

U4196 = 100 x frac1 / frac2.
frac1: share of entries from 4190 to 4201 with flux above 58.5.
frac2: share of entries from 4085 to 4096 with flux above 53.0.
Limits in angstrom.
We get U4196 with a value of 50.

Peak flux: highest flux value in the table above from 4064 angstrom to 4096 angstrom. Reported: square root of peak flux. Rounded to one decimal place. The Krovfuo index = 8.6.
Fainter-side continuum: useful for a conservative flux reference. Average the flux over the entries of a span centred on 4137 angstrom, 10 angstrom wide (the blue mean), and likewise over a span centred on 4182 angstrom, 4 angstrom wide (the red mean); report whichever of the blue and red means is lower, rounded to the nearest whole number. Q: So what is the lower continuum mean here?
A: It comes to 54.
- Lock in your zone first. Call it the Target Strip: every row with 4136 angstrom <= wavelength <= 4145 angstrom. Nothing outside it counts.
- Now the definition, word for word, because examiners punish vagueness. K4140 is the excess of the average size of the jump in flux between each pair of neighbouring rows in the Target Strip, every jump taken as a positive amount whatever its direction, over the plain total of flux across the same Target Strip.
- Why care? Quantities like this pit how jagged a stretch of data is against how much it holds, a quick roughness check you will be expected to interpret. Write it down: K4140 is -259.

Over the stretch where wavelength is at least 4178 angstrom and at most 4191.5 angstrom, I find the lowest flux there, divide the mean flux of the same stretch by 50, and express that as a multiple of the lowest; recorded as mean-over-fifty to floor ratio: 0.0249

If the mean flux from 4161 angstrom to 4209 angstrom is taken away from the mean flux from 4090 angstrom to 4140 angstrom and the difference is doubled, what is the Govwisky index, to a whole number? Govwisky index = -6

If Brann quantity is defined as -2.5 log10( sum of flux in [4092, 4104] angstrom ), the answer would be -5.91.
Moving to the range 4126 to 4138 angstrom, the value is -6.37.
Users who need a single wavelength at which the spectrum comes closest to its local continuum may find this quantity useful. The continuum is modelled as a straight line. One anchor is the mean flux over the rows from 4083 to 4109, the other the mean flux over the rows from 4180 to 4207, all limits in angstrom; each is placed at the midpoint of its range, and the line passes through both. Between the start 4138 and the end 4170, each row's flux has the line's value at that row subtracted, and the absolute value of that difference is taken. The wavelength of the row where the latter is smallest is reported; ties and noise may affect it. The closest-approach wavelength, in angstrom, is 4138.74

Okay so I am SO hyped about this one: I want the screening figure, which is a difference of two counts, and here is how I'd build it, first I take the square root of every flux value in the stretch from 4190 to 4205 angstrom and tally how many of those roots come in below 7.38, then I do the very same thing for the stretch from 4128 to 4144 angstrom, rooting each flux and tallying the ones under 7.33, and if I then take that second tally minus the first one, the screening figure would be -3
